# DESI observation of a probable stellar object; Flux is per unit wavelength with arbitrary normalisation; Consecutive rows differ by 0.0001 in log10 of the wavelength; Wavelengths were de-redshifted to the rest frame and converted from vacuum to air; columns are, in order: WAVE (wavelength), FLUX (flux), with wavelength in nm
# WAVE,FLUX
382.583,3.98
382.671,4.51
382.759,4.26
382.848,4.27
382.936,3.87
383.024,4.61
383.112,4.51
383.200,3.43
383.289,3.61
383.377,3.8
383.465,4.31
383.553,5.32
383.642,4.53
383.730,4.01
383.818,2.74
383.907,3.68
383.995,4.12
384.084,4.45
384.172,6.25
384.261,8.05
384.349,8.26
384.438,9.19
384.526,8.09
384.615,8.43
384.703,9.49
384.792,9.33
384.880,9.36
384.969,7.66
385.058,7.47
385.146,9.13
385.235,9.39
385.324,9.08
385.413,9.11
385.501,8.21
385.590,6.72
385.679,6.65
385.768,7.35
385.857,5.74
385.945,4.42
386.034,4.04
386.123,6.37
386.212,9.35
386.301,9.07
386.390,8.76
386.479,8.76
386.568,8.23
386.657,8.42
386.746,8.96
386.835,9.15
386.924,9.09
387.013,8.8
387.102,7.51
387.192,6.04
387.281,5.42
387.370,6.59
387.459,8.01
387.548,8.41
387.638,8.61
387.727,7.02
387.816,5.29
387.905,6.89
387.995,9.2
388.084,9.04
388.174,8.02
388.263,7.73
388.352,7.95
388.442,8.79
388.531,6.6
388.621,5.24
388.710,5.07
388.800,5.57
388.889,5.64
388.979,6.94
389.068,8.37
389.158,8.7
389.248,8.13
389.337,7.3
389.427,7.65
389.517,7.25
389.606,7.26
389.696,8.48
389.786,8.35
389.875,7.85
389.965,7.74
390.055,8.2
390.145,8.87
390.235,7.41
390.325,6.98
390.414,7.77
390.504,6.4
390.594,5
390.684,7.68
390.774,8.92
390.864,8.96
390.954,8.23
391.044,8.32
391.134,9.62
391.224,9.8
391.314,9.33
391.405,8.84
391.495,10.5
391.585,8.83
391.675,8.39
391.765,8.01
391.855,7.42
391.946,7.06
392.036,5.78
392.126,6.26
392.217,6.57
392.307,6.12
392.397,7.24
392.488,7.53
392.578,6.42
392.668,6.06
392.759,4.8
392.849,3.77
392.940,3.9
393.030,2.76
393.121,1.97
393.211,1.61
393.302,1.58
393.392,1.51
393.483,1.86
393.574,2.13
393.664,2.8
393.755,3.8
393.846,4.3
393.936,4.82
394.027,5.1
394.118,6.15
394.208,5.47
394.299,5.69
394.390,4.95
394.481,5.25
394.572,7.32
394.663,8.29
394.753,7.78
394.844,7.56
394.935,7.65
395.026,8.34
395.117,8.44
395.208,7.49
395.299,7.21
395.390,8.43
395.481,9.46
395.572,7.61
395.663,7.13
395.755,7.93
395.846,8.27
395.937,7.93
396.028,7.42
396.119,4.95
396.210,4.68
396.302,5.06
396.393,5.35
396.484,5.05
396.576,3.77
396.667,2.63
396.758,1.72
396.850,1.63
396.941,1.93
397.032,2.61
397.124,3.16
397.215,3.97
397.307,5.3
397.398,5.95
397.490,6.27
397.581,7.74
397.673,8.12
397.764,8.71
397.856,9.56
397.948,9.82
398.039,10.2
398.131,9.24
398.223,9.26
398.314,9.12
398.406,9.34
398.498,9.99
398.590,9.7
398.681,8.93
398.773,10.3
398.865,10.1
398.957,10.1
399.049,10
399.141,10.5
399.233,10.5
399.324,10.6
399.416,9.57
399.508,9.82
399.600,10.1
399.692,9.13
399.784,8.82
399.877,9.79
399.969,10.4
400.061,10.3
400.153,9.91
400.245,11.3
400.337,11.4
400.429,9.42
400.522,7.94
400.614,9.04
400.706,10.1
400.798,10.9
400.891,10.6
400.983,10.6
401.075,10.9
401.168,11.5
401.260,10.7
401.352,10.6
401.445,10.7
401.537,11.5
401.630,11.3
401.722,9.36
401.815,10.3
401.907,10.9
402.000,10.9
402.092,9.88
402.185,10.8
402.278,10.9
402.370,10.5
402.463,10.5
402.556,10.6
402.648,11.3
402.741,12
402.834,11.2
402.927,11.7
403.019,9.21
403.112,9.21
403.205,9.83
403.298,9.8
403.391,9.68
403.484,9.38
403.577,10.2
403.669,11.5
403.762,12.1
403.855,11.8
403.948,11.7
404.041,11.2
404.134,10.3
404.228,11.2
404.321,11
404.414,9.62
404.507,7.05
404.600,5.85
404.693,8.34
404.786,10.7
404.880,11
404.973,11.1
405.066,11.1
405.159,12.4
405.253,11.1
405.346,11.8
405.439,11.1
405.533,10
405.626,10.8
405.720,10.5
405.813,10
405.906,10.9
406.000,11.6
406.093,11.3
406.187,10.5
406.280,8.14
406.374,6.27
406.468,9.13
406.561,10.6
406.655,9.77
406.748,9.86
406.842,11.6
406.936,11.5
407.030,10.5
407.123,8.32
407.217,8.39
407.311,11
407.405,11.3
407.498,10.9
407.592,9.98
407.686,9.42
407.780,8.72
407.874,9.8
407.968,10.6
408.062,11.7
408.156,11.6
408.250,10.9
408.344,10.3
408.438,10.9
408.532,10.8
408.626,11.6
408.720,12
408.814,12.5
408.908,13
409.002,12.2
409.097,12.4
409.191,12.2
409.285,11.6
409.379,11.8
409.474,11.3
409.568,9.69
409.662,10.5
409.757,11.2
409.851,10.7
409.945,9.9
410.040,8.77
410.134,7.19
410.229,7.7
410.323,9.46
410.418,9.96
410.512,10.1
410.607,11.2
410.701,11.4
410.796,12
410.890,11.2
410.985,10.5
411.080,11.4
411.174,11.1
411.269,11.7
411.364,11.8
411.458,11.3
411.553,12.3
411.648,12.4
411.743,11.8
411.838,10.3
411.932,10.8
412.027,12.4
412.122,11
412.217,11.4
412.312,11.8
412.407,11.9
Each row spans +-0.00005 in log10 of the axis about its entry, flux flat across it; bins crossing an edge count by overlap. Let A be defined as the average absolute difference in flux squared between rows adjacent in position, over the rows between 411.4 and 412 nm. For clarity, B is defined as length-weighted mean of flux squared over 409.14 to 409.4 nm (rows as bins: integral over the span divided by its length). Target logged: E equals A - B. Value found -125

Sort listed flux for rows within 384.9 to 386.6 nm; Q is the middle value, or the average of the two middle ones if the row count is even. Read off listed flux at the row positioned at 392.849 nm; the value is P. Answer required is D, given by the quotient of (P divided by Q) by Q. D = 0.06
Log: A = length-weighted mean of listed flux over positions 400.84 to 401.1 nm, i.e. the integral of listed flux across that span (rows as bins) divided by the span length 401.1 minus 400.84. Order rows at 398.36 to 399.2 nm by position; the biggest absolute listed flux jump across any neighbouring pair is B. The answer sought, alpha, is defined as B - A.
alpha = -9.3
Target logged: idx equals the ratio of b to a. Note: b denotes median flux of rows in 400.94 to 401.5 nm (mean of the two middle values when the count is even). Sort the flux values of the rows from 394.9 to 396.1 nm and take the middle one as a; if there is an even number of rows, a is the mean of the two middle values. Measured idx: 1.35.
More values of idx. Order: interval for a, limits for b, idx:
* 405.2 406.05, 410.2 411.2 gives 1.02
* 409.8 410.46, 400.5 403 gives 1.13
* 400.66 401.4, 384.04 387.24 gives 0.78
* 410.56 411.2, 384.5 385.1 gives 0.75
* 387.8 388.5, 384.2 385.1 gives 1.05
